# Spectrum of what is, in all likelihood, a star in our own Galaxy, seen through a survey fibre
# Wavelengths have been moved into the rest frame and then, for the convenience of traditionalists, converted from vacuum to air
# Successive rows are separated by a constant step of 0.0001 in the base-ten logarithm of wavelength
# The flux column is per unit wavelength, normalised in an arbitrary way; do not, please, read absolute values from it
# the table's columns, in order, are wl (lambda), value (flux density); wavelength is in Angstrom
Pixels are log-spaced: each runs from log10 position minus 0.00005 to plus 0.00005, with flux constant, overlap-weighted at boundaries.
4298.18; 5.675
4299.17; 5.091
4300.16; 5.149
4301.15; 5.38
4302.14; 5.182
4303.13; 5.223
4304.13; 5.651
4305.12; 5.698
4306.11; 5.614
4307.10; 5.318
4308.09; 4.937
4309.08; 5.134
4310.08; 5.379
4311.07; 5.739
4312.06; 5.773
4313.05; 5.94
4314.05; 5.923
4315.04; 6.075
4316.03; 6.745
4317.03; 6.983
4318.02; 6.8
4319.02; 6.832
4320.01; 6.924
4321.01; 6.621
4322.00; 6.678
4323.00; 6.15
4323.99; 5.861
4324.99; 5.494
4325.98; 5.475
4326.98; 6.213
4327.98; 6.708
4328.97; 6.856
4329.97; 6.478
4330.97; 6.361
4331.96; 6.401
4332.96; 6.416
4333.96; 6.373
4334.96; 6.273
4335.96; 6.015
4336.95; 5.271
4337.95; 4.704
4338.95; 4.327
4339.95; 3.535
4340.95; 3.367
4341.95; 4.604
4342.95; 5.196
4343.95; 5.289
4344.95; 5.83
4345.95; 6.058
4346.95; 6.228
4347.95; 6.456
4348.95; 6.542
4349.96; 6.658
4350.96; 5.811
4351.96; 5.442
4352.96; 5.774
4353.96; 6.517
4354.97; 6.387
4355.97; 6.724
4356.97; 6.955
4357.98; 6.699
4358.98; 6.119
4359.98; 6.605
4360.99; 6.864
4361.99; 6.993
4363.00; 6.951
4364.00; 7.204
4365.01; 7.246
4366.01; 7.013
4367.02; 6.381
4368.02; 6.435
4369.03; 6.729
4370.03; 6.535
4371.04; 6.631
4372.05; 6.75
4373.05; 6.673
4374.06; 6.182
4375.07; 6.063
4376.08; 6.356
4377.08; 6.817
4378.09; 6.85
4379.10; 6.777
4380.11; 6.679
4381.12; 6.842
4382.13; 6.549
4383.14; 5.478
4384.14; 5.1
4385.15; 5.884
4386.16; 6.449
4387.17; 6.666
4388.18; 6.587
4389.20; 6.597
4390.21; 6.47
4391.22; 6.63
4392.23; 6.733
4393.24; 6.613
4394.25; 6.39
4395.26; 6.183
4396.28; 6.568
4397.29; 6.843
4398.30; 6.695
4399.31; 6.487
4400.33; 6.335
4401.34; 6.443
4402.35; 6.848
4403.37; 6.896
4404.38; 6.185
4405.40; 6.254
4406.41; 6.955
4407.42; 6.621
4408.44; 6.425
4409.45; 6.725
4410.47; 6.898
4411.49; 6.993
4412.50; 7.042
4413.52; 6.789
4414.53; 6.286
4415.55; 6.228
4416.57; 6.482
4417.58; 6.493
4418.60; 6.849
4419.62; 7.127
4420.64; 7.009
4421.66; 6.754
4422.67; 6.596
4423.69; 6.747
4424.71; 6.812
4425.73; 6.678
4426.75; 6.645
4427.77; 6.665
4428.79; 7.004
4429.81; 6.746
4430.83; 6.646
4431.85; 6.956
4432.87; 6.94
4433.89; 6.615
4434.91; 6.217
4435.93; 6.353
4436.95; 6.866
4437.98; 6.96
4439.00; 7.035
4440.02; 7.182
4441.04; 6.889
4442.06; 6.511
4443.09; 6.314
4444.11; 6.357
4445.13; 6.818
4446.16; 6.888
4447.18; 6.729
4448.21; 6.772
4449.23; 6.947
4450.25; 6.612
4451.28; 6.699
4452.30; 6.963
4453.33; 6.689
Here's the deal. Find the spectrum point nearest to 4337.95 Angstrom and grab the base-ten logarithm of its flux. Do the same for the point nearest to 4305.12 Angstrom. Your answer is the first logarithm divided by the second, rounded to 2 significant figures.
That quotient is 0.89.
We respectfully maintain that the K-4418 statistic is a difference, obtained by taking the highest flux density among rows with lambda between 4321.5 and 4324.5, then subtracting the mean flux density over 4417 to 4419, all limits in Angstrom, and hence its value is 0.01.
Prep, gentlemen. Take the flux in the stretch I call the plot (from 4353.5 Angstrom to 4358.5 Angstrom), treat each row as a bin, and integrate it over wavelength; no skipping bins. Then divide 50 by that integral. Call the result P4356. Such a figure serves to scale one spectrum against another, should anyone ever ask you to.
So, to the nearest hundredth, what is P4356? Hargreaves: 1.50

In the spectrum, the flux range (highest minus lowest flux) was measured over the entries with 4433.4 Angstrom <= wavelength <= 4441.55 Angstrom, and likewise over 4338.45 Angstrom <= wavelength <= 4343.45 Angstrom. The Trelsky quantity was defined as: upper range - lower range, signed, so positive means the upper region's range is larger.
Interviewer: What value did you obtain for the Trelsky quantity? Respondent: -0.86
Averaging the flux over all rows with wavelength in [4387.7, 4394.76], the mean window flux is 6.6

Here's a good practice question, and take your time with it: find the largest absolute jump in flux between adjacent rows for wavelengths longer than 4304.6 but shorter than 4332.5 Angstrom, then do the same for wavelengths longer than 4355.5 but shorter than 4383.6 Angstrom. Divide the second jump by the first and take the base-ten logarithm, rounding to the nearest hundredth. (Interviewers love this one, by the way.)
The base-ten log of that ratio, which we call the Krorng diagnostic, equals 0.16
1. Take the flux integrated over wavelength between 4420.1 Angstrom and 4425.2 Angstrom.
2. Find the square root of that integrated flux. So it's 5.88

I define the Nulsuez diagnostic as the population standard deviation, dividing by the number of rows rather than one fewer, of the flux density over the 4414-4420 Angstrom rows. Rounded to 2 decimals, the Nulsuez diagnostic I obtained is 0.32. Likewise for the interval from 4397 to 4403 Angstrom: 0.20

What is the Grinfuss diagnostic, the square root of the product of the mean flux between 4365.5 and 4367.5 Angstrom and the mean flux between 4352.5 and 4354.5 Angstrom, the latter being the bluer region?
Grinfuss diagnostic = 6.42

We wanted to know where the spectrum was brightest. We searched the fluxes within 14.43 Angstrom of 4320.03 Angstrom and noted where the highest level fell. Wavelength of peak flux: 4317.03 Angstrom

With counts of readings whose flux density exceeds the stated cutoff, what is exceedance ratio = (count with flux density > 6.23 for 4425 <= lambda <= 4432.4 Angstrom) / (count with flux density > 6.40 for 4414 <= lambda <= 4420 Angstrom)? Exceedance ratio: 1.75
